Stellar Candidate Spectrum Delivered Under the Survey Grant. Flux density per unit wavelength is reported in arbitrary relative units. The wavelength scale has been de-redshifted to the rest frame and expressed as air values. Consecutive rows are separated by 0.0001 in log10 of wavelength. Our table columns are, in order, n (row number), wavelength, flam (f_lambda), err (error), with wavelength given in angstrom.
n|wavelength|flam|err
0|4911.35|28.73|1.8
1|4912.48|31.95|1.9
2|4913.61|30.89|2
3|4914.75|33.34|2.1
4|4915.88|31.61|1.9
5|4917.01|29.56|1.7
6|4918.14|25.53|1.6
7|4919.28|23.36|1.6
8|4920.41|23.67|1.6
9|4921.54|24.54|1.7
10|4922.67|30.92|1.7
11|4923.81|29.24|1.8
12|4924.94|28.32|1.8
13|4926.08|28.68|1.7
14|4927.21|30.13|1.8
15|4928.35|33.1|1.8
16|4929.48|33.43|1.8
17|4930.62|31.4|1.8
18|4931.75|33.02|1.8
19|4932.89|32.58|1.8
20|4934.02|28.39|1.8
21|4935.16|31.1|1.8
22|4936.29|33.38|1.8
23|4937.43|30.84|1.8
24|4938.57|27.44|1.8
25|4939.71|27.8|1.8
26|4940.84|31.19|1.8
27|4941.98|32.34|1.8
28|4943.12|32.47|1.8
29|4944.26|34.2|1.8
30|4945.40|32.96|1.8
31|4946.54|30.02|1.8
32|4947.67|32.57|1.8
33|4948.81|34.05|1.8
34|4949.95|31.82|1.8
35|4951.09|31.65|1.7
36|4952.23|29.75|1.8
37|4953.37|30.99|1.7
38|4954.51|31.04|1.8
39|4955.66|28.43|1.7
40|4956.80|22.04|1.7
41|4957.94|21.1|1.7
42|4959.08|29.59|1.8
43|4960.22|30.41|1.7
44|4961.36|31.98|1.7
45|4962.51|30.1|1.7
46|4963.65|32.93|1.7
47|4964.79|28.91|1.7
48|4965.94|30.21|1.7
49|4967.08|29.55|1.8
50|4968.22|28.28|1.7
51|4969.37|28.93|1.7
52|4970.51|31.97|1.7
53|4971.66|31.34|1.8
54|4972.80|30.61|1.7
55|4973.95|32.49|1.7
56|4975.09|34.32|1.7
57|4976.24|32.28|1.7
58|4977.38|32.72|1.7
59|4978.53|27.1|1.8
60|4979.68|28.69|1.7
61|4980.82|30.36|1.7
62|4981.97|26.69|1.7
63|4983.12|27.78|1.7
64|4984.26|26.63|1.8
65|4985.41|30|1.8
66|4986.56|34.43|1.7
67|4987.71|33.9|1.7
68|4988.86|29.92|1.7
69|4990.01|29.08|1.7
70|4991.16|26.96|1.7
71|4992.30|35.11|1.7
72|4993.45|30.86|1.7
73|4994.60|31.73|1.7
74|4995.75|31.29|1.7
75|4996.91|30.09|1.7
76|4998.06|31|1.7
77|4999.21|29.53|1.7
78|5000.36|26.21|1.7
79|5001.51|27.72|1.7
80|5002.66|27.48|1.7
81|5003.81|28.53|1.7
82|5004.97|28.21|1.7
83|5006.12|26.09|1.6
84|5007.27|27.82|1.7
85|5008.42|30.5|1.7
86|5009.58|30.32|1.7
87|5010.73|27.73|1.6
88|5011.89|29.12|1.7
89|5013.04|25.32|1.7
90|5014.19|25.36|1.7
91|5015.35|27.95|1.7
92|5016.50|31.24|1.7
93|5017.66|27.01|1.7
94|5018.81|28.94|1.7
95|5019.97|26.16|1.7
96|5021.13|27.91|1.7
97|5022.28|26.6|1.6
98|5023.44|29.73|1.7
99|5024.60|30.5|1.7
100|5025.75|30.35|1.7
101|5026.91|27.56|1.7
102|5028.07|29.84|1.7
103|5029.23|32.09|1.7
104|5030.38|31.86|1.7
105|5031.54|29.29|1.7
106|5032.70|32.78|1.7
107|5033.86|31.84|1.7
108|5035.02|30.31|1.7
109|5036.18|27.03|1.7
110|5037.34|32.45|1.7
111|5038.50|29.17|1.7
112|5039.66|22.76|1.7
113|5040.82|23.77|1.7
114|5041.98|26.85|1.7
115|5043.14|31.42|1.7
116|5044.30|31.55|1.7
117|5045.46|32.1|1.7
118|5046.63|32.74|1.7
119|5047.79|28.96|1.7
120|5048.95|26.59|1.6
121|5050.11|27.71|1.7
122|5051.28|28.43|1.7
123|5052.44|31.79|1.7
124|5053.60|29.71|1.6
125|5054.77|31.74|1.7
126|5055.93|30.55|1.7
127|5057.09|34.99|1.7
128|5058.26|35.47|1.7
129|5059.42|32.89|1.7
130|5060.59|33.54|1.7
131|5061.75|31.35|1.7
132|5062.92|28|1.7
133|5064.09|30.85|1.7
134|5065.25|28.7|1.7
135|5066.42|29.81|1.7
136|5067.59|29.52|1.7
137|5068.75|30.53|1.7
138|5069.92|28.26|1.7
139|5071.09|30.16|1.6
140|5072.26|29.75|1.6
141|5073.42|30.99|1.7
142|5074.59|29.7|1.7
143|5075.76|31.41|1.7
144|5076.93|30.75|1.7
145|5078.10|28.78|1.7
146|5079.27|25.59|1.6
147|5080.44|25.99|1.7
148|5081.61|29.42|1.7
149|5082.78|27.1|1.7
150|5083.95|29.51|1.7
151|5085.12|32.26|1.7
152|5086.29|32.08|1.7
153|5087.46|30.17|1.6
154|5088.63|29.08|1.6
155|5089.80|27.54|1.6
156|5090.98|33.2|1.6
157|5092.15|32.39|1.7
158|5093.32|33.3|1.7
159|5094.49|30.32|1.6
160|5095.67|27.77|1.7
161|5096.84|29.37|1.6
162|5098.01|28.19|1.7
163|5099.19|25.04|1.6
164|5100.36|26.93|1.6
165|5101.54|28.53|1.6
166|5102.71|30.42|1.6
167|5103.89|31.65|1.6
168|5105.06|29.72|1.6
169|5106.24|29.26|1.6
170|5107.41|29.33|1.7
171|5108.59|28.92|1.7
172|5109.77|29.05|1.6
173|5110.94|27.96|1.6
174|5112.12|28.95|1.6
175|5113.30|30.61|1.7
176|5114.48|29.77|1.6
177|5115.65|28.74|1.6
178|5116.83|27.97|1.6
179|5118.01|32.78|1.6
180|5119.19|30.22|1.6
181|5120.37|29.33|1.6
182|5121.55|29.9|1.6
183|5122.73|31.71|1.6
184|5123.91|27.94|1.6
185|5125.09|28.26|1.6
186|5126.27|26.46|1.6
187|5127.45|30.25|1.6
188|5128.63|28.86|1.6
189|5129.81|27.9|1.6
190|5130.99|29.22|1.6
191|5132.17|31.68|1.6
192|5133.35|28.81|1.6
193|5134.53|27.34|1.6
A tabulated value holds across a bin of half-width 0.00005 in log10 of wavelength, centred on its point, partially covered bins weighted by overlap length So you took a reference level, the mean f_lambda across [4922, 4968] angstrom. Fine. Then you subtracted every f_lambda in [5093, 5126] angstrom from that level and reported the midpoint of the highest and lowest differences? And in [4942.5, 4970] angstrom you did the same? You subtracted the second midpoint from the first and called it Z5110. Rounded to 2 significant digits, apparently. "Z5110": -1.5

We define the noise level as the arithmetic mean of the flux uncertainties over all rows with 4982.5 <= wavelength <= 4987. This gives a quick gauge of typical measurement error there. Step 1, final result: 1.75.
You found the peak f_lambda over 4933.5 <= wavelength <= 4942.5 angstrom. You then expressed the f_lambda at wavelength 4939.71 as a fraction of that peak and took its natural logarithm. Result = -0.183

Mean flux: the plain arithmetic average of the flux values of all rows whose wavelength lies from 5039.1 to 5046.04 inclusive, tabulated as 28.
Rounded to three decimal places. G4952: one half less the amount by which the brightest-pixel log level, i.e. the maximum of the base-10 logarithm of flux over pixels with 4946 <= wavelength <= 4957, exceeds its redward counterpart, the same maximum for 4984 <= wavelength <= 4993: 0.513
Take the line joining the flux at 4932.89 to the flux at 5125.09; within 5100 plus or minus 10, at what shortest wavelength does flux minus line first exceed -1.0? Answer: 5090.98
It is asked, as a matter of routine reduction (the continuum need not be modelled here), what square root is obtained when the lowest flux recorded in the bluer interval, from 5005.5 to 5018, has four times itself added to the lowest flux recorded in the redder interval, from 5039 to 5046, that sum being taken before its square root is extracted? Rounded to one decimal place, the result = 11.1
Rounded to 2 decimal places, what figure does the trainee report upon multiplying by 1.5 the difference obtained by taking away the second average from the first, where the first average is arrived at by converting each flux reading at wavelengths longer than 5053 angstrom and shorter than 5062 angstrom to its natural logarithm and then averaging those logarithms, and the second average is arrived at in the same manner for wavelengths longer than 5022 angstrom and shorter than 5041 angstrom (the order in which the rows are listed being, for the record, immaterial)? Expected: 0.16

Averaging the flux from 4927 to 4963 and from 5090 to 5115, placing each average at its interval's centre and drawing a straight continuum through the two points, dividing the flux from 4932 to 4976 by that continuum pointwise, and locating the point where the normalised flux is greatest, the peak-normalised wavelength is 4975.09 angstrom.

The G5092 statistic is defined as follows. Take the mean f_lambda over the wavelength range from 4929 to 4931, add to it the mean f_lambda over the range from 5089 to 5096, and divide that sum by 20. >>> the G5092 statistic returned 3.16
